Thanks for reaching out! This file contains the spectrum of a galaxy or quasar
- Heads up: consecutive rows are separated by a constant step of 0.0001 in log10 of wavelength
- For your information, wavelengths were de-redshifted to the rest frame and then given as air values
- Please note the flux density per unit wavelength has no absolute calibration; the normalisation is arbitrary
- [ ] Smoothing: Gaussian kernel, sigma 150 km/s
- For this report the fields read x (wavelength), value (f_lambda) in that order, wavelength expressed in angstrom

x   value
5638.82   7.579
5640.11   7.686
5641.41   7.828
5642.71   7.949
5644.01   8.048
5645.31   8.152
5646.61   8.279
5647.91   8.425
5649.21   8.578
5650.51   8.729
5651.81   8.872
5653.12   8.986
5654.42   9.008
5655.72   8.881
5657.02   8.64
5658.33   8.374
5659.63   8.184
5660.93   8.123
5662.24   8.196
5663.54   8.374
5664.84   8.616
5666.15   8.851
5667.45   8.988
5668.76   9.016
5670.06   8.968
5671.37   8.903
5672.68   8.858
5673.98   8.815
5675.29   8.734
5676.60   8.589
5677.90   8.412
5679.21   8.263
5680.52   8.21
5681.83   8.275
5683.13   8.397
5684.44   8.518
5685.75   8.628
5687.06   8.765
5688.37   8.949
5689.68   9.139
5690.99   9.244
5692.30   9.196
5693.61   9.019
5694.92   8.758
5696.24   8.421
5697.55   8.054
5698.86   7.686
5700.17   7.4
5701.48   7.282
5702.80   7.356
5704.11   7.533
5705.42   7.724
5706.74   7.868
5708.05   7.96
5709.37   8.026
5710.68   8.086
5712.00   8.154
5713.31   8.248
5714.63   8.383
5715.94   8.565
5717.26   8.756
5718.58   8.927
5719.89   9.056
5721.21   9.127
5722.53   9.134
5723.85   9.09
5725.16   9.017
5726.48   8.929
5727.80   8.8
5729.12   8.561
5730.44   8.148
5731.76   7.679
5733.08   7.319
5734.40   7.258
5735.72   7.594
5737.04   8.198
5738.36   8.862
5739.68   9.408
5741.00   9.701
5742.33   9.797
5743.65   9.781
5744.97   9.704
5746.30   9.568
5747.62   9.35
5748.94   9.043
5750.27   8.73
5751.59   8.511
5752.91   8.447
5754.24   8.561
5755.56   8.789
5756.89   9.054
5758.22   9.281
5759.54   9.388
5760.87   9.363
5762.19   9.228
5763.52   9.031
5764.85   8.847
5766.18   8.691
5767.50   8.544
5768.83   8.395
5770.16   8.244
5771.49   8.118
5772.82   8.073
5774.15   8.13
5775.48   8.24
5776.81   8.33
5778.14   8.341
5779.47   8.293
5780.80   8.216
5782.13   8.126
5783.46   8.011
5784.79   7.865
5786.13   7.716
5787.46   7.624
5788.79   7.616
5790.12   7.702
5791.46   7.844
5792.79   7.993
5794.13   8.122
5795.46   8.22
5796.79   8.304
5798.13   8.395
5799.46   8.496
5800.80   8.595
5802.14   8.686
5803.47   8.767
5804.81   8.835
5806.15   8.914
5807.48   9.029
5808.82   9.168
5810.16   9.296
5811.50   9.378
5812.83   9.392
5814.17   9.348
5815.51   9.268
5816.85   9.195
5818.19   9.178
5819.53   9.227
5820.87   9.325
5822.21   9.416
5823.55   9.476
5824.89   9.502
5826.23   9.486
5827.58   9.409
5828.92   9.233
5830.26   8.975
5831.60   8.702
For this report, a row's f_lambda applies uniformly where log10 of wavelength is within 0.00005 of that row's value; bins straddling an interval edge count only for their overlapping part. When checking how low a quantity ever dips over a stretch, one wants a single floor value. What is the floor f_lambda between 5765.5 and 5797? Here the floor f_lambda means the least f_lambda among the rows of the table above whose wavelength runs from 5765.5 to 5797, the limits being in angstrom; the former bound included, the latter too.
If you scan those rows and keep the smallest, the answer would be 7.616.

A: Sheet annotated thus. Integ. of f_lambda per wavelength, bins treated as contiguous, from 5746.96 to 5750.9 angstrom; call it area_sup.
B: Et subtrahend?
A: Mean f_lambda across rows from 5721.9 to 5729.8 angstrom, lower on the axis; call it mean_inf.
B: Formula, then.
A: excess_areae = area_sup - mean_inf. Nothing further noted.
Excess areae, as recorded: 27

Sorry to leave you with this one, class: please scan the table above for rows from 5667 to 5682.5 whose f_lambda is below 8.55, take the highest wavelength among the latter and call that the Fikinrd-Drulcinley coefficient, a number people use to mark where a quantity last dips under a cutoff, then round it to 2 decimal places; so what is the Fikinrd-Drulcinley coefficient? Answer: 5681.83 angstrom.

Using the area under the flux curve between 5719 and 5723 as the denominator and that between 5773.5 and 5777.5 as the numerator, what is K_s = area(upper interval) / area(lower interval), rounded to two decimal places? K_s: 0.91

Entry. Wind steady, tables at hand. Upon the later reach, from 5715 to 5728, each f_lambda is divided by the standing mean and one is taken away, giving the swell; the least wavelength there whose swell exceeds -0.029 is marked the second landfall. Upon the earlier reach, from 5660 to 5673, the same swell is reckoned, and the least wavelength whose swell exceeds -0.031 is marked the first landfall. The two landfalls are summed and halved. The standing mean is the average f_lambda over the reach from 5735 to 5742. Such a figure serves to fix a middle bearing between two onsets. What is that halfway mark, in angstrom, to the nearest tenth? 5690.4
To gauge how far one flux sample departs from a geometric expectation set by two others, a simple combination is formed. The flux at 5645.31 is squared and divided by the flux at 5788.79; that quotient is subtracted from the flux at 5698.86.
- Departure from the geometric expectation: -1.0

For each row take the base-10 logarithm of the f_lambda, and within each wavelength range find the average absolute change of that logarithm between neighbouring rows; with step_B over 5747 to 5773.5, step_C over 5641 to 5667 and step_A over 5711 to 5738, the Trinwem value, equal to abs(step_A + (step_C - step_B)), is 0.010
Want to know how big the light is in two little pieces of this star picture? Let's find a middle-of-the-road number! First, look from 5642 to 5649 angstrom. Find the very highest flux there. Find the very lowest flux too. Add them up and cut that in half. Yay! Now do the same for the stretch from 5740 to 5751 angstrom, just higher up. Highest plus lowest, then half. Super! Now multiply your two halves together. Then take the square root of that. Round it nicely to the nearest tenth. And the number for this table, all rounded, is 8.7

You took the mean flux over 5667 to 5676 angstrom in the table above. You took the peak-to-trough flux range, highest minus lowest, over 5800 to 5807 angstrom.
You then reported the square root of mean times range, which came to 1.68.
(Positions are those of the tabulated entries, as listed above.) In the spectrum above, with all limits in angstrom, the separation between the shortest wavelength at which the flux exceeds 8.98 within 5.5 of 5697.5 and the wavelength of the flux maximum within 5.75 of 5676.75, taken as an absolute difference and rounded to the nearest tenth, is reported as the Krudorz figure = 20.9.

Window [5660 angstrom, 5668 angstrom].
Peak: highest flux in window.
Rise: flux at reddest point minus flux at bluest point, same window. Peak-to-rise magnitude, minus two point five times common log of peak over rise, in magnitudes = -2.5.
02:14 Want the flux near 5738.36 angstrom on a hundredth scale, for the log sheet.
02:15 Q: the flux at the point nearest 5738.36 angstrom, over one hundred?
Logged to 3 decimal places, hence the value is 0.089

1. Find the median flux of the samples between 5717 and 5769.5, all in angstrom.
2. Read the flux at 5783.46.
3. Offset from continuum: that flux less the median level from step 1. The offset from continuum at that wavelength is -0.9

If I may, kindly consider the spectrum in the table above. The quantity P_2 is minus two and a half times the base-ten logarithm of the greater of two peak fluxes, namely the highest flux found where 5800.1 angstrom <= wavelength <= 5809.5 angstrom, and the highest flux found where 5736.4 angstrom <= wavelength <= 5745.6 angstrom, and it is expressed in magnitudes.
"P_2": -2.48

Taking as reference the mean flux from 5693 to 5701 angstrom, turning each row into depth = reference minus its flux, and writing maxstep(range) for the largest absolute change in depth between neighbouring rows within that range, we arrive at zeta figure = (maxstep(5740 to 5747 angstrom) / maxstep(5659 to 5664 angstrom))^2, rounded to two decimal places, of 0.58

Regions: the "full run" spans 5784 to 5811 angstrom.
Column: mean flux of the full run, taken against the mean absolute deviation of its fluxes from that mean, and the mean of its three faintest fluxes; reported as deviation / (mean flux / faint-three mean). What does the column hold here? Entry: 0.42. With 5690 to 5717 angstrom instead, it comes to 0.42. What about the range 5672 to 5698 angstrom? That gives 0.27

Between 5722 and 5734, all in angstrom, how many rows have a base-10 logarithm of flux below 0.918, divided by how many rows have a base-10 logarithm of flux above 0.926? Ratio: 0.5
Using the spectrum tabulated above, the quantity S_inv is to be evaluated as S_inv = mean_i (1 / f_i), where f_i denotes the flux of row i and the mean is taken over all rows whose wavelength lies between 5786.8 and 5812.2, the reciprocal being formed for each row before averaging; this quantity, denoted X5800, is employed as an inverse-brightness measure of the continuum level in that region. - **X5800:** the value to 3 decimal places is 0.119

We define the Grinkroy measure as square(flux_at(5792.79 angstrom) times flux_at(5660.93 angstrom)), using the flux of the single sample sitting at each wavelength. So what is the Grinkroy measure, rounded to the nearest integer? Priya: 4216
